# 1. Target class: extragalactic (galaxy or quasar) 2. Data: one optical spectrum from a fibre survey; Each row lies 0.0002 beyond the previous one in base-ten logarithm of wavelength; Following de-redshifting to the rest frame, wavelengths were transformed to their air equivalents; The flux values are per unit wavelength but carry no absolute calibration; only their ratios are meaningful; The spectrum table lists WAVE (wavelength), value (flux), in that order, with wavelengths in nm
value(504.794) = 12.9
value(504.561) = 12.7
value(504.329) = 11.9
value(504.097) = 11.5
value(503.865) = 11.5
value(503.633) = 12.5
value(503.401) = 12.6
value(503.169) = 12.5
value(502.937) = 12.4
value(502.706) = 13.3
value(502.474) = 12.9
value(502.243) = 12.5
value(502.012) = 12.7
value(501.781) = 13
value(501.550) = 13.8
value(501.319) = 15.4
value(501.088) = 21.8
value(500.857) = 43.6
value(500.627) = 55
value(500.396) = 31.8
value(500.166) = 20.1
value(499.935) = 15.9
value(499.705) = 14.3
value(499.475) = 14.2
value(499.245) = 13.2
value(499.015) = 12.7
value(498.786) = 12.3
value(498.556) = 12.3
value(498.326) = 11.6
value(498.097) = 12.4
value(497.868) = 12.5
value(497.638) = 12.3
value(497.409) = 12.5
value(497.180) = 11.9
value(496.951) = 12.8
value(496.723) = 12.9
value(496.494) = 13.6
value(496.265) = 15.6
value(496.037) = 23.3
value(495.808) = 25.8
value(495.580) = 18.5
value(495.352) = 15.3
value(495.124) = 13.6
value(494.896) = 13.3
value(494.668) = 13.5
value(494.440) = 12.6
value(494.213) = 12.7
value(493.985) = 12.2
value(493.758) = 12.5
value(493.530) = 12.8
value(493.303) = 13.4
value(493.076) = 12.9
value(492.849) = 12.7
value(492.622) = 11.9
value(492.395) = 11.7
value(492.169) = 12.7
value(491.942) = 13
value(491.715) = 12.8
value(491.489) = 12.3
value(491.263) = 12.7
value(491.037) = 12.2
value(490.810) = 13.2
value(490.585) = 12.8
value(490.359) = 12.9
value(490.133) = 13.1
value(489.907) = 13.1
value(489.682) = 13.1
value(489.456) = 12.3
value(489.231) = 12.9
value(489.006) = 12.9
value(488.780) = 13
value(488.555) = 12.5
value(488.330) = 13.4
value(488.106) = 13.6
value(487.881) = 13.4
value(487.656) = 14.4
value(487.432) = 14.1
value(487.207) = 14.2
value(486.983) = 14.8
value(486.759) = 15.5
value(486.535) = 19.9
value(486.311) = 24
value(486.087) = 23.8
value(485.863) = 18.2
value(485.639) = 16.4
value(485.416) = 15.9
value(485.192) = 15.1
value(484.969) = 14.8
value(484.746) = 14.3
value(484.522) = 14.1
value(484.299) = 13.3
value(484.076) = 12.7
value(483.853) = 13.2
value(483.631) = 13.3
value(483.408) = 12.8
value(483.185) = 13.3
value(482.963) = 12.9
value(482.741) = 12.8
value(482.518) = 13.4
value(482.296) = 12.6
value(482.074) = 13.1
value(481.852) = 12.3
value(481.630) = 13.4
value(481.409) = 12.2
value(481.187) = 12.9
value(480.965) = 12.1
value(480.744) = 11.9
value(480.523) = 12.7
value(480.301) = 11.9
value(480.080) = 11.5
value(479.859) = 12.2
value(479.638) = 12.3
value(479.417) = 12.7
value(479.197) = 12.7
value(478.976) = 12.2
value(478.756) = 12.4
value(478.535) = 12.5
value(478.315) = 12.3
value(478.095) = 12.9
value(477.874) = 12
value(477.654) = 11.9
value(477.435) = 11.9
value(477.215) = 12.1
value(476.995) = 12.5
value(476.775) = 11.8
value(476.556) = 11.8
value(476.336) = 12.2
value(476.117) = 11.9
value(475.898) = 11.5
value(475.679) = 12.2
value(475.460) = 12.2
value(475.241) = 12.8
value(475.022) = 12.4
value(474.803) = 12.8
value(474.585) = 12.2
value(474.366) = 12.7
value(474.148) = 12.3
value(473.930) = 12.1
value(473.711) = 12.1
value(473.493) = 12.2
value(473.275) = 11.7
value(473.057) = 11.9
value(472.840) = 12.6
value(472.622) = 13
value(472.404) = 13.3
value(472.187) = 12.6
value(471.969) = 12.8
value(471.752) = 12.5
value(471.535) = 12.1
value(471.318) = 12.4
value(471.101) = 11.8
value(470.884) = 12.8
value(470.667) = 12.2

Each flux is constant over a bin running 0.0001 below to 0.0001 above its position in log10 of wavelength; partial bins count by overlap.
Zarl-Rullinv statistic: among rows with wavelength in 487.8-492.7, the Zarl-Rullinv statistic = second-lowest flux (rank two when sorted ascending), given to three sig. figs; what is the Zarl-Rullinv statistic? 11.9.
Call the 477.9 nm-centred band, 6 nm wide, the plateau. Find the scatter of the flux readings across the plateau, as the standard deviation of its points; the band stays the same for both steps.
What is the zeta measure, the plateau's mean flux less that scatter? 11.8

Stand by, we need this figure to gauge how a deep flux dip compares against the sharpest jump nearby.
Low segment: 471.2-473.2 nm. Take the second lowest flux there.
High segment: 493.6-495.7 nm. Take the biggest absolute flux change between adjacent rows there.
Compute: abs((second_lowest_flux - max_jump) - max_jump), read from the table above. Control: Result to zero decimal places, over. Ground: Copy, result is 6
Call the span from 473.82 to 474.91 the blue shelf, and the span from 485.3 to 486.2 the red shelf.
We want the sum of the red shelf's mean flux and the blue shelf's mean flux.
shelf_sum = 31.0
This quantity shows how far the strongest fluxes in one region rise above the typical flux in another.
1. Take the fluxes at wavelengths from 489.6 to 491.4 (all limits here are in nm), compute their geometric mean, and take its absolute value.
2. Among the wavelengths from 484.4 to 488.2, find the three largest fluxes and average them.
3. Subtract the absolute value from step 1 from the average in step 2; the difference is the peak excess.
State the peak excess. 9.7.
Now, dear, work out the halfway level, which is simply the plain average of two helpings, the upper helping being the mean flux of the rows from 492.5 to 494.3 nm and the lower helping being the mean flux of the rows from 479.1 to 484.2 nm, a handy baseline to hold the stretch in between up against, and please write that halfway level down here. 12.6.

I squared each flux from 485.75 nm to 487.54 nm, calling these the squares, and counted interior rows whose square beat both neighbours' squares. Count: 1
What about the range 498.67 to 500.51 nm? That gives 0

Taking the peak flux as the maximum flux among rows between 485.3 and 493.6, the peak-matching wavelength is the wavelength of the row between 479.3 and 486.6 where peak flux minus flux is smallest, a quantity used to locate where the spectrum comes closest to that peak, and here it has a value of 486.311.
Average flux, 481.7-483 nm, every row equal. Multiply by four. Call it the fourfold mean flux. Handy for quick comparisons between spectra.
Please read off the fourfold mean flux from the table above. 51.4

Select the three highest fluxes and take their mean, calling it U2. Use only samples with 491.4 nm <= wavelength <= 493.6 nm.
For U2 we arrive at 13.10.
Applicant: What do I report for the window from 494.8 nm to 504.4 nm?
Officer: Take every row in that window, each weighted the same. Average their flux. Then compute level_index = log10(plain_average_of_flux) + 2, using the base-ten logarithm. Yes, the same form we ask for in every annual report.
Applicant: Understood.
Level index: 3.21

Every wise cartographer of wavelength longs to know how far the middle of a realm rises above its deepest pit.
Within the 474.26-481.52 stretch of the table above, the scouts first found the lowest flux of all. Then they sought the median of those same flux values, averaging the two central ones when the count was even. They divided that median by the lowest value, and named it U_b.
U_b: 1.06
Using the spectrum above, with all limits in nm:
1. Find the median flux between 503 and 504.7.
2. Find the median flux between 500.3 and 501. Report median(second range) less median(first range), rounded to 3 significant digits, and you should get 31.1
